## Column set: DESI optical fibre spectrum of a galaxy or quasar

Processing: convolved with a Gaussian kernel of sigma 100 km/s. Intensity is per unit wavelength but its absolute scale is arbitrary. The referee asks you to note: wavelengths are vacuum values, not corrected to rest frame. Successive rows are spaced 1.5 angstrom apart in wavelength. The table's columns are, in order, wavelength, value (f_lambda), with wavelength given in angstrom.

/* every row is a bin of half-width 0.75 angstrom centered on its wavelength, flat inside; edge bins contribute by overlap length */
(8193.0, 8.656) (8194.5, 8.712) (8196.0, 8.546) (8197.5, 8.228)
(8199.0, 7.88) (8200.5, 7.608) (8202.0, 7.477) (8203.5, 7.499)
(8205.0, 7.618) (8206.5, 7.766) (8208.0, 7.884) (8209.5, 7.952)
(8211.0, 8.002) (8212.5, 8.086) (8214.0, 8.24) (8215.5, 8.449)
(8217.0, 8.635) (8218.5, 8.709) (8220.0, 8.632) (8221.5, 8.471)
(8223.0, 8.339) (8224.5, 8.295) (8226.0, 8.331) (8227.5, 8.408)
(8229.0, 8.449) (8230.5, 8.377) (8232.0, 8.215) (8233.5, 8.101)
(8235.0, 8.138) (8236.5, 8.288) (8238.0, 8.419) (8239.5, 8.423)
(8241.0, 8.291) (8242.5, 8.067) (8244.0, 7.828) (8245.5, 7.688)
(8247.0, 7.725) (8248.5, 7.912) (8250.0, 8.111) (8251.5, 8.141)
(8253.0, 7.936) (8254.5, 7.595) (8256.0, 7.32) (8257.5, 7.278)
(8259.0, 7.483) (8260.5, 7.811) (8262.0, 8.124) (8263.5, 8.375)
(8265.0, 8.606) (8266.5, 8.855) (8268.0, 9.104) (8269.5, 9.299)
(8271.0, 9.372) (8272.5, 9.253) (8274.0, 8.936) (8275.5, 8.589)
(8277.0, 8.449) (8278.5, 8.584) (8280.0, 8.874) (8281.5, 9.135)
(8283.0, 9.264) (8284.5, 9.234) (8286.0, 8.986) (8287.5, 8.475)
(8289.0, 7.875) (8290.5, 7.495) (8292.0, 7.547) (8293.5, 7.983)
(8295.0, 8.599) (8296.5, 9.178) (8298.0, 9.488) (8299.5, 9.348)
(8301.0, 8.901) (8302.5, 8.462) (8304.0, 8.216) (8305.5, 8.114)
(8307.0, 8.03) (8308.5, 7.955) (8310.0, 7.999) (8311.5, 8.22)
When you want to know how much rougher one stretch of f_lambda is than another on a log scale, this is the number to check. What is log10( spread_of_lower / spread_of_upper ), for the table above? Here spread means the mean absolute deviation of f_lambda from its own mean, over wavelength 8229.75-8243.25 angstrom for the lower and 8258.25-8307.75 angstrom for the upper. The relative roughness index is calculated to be -0.6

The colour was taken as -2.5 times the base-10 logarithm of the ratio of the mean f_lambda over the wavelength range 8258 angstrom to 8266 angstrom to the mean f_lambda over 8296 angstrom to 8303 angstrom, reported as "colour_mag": 0.13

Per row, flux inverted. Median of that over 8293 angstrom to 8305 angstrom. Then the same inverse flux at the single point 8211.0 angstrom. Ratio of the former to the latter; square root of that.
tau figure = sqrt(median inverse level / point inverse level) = 0.96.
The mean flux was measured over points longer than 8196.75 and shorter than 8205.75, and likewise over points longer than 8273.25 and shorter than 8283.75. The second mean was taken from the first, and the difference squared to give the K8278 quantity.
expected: 1.24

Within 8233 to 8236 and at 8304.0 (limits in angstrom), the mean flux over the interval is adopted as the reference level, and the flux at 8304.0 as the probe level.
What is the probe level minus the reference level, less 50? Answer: -49.9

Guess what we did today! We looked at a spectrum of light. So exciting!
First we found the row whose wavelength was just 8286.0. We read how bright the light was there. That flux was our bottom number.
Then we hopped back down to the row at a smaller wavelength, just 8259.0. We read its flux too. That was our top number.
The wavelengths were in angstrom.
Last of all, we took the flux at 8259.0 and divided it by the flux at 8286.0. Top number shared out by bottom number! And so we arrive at 0.83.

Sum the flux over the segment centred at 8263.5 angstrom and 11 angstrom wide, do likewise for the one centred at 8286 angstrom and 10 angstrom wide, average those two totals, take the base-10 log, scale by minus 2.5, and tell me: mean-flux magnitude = -4.43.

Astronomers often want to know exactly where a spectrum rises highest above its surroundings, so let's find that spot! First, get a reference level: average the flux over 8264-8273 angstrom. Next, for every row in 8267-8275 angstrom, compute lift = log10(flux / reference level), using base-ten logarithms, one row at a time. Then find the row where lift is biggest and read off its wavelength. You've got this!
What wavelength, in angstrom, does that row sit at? 8271.0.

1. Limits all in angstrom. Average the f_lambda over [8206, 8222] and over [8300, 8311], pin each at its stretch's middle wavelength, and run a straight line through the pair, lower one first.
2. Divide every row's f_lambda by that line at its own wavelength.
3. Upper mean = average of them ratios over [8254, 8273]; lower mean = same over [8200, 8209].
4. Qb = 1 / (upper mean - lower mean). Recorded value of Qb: 12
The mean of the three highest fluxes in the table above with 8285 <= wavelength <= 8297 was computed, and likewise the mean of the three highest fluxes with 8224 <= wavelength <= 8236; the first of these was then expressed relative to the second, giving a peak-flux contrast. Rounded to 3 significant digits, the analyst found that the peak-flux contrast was 1.06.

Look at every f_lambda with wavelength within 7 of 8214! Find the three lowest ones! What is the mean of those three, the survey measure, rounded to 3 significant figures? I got 7.95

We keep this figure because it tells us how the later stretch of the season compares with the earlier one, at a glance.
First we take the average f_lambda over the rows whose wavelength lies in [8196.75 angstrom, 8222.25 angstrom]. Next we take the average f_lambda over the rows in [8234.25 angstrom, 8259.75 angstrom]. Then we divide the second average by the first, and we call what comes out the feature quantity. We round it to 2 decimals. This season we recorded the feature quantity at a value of 0.98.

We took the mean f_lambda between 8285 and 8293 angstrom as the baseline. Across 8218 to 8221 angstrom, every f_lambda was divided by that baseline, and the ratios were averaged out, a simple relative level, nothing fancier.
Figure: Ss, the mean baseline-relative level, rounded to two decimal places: 1.07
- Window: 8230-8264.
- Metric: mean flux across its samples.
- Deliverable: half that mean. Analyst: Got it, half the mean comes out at 3.99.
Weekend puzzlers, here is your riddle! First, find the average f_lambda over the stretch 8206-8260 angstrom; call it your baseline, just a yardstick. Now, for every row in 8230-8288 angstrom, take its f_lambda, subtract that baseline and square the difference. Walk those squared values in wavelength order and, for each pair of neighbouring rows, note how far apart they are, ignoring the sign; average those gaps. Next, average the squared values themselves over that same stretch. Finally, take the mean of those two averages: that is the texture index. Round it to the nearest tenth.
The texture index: 0.3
